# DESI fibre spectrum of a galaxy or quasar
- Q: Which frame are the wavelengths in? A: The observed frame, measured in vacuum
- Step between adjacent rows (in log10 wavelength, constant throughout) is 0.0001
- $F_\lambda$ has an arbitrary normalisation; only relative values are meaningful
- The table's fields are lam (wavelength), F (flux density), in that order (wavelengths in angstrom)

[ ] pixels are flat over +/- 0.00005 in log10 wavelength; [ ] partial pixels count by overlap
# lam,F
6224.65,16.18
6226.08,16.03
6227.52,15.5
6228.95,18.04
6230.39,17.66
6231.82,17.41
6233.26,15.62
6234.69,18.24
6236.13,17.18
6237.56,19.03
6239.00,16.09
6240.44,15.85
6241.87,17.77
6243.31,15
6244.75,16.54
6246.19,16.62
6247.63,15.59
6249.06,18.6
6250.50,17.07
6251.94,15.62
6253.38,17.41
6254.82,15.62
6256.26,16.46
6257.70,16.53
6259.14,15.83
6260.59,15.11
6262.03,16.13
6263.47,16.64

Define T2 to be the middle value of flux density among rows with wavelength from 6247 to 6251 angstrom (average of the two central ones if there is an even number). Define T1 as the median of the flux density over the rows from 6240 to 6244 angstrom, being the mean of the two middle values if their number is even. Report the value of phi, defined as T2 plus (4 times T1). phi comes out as 80.5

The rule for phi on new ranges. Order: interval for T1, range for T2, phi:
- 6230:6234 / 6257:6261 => 85.5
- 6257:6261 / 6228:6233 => 81.0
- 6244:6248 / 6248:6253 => 83.2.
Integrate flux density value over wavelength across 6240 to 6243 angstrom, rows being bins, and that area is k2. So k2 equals 50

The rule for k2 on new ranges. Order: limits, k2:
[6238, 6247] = 147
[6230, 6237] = 121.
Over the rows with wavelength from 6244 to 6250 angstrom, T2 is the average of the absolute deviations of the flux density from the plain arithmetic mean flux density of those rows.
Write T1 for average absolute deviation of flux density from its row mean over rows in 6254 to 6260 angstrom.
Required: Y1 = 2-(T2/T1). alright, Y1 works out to -0.29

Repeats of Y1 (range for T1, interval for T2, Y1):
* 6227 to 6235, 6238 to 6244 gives 1.21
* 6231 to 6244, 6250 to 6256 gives 1.28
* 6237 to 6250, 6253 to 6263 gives 1.51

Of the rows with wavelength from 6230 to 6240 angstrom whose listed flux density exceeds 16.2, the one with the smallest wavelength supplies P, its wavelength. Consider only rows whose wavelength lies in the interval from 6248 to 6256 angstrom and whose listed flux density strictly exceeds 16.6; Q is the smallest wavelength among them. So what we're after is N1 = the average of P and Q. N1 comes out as 6239.7 angstrom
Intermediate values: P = 6230.39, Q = 6249.06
